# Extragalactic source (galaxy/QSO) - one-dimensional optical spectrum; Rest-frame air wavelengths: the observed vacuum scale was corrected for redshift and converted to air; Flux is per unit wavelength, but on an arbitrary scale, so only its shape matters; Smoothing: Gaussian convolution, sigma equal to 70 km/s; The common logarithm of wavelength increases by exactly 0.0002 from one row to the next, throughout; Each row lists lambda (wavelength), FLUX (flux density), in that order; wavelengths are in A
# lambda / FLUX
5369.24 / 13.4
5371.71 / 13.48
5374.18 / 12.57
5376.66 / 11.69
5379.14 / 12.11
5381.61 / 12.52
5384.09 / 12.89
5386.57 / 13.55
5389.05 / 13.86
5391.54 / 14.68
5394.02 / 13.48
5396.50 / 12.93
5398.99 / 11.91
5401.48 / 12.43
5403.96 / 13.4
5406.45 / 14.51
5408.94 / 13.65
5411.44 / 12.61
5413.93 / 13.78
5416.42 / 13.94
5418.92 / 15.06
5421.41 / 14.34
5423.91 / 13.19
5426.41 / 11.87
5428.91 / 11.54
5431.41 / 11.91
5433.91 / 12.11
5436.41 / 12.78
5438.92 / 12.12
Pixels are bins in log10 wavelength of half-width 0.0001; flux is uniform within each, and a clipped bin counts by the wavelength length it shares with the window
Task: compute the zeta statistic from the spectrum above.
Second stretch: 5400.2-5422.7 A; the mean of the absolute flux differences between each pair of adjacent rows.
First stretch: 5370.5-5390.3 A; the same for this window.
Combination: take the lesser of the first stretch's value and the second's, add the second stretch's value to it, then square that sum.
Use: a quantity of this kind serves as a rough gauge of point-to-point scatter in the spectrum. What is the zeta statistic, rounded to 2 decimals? 2.13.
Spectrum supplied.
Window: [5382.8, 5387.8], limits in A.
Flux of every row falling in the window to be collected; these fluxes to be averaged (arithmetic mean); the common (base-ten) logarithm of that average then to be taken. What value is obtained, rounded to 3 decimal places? 1.121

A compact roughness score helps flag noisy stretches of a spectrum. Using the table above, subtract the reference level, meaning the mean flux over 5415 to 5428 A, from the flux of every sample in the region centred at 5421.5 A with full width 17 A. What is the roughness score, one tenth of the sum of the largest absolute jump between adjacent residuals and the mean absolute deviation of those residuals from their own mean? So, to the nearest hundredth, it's 0.23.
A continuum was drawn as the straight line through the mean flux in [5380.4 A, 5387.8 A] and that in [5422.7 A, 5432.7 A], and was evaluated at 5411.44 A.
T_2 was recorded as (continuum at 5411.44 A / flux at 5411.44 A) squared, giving 0.97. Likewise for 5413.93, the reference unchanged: 0.81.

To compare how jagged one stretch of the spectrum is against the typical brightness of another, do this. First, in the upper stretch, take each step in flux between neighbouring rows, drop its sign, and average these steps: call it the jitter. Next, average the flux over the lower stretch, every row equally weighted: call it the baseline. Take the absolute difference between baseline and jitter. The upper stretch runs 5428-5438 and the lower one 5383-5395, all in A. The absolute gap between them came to 13.3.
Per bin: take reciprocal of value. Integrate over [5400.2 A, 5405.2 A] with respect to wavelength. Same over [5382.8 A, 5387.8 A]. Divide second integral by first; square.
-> 0.95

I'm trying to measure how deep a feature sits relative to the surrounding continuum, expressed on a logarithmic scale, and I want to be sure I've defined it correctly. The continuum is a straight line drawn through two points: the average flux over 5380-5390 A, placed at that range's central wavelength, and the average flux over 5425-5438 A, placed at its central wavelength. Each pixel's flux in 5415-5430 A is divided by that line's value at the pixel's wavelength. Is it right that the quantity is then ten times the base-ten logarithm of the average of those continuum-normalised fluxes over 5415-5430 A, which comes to 0.36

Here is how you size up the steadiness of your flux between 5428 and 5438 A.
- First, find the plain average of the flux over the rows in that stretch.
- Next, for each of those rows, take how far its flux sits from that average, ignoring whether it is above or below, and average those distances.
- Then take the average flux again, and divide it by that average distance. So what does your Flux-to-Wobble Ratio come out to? 33.6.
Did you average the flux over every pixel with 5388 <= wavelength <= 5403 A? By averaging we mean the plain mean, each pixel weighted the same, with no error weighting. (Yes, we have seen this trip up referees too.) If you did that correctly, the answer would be 13.2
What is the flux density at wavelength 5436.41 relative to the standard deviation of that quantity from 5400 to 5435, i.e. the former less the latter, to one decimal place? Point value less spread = 11.7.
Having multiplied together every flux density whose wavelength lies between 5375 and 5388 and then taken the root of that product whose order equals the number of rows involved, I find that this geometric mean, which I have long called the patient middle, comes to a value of 12.5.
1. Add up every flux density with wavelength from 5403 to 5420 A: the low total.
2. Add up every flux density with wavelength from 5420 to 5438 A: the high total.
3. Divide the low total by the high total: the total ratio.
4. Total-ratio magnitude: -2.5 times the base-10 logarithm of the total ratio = -0.11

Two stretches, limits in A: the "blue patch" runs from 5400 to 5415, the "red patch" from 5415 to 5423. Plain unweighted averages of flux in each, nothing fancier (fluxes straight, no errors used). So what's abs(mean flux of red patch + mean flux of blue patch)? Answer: 27.8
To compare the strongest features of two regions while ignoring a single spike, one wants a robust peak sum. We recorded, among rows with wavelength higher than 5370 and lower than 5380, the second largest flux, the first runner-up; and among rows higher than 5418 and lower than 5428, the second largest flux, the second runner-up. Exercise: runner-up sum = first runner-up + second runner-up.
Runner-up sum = 26.9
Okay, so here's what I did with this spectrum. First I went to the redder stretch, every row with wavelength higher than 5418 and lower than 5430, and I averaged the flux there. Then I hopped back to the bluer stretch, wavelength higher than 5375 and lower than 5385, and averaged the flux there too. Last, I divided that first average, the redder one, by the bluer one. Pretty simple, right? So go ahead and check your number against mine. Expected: 1.07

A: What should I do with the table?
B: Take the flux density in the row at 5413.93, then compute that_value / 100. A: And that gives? 0.138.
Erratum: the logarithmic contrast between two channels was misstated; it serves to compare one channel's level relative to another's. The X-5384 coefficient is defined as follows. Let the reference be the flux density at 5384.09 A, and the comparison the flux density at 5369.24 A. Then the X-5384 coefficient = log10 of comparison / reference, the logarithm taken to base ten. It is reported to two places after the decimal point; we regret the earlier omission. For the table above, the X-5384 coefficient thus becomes 0.02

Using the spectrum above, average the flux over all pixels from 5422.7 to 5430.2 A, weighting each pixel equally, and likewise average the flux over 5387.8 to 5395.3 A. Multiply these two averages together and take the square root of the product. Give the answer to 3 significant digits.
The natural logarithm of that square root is 2.57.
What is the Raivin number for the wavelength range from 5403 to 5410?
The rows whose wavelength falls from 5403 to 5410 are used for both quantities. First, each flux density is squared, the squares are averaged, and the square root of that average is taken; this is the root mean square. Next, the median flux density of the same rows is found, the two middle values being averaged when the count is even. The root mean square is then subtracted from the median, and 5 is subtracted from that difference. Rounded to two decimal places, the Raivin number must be -5.21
